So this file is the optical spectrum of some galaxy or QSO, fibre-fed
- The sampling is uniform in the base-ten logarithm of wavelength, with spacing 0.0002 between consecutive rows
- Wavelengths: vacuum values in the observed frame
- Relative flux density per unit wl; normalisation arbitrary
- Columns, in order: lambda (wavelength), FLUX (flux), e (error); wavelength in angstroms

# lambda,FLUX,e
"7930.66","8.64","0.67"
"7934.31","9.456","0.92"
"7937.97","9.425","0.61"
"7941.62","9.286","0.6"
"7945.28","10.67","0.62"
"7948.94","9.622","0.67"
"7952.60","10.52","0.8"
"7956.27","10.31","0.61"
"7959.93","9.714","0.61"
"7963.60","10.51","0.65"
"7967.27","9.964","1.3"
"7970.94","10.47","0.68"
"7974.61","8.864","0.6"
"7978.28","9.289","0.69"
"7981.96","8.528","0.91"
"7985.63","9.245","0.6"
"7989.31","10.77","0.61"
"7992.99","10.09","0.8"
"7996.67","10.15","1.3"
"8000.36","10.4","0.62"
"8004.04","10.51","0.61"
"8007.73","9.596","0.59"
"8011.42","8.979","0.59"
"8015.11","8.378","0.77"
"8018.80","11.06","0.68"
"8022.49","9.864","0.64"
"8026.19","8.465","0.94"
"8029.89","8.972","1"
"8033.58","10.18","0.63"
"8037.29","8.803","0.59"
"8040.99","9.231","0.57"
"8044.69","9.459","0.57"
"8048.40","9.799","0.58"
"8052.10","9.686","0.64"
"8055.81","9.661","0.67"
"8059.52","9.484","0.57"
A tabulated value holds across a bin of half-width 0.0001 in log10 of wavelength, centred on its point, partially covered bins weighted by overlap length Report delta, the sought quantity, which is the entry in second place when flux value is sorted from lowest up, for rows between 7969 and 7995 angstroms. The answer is 8.864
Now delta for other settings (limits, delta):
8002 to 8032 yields 8.465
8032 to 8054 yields 9.231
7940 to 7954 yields 9.622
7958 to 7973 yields 9.964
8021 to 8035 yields 8.972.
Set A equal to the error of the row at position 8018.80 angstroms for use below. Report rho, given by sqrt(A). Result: 0.82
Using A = 0.68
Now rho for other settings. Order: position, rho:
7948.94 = 0.82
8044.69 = 0.75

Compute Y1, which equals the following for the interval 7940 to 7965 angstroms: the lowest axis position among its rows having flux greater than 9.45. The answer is 7945.28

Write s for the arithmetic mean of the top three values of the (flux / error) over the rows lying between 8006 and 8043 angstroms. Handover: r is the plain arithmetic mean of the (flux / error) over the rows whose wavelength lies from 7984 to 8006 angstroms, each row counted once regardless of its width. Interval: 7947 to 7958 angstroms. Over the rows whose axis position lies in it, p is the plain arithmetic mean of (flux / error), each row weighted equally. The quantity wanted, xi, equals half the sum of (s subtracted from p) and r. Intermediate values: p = 14.8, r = 14.6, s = 16.2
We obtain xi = 6.6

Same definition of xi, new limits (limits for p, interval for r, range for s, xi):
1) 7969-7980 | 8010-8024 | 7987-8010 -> 5.9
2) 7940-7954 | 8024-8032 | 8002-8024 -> 3.7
